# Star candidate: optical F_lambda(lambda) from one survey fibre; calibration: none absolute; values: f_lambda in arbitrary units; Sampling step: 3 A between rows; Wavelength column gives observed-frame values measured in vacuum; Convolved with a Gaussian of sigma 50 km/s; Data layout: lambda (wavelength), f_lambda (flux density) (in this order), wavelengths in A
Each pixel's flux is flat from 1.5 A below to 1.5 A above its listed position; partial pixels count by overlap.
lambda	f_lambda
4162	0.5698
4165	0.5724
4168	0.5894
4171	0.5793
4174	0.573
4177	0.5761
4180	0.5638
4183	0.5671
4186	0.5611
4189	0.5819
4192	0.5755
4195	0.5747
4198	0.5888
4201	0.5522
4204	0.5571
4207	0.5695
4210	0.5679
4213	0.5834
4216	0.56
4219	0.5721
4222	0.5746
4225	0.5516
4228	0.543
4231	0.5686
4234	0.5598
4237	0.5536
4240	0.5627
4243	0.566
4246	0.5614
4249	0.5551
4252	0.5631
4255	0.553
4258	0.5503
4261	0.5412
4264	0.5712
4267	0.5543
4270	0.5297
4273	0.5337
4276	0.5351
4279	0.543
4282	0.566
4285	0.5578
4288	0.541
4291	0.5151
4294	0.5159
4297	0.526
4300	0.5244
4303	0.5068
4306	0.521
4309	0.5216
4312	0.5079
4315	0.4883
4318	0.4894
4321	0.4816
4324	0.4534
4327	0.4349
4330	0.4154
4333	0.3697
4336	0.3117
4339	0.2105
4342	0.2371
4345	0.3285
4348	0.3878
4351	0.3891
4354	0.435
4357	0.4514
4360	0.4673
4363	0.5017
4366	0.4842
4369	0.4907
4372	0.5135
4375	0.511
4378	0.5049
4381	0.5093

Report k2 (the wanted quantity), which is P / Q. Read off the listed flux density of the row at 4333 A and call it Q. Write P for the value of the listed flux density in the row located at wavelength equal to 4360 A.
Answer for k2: 1.26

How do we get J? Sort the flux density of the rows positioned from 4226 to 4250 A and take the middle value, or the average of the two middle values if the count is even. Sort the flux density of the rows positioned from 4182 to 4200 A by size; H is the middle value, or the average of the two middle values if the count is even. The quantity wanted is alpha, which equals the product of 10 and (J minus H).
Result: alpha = -0.1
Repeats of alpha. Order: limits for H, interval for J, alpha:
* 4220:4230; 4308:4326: -0.6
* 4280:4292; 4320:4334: -1.1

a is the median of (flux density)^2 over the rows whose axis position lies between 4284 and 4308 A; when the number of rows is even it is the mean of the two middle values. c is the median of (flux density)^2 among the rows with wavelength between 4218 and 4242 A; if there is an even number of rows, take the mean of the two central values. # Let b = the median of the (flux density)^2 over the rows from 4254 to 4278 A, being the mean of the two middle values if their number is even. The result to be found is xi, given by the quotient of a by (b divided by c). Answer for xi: 0.29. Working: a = 0.27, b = 0.298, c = 0.315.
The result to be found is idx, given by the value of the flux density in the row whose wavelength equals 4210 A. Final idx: 0.5679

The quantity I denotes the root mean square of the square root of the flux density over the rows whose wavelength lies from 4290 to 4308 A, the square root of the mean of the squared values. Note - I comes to 0.72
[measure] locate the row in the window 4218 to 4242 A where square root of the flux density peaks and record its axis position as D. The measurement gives 4222 A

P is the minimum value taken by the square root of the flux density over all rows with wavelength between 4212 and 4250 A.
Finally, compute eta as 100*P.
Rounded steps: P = 0.74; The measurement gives 73.7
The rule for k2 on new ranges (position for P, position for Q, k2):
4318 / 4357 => 1.08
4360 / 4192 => 0.81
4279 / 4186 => 0.97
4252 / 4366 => 1.16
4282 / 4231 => 1.00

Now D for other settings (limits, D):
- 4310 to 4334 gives 4312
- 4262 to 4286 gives 4264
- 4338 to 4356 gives 4354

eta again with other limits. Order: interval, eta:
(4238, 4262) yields 73.6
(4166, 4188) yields 74.9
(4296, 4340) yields 45.9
